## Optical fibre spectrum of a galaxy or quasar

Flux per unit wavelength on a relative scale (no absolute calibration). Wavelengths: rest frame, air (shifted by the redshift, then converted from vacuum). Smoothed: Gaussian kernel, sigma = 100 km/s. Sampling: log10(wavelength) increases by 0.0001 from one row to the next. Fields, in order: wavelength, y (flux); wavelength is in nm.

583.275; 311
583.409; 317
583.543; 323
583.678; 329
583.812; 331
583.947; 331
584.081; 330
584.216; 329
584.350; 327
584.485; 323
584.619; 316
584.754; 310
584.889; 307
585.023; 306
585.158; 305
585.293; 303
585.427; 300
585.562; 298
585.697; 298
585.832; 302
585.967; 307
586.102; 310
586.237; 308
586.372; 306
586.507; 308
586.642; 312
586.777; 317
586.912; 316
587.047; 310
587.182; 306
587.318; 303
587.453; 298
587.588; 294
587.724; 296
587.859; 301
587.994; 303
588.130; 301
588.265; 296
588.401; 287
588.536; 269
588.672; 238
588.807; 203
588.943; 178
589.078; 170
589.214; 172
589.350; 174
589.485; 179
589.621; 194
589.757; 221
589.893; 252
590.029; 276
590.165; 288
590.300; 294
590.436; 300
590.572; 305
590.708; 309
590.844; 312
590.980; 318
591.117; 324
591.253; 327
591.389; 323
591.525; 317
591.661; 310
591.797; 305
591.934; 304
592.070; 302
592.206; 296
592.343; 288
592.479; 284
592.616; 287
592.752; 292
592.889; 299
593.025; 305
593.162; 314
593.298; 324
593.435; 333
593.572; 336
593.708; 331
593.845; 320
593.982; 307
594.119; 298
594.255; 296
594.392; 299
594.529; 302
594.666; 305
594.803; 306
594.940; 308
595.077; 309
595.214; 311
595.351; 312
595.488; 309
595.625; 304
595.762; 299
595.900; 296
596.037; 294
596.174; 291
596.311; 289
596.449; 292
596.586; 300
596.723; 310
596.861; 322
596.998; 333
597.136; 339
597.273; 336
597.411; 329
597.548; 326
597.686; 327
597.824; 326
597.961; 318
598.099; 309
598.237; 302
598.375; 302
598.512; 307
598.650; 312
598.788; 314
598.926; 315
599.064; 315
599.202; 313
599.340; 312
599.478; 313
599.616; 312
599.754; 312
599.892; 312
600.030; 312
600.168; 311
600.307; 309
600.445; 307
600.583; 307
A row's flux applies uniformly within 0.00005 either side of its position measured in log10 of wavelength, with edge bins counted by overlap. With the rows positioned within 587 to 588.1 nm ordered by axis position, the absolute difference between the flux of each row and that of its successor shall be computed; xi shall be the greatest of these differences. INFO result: 5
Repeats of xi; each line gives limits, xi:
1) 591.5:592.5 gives 8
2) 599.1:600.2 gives 1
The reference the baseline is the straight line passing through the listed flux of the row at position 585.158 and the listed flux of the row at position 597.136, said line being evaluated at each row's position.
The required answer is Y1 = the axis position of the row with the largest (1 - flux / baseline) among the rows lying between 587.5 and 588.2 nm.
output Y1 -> 587.588 nm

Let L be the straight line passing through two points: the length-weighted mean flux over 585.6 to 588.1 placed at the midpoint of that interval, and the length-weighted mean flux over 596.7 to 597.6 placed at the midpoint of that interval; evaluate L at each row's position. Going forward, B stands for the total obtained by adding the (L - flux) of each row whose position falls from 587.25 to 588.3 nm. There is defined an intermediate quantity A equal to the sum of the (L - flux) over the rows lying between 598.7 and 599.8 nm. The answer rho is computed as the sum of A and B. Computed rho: 229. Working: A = 163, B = 66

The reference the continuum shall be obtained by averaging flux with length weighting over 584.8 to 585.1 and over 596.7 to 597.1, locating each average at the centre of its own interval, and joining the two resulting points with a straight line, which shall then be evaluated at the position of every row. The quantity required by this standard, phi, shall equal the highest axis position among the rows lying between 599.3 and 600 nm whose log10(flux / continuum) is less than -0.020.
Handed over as 599.892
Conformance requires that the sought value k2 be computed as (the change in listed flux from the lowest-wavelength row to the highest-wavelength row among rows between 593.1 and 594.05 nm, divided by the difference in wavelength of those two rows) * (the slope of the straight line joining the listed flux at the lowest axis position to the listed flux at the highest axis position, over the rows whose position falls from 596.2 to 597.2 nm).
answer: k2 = -517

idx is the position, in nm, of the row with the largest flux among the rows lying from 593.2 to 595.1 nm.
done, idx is 593.572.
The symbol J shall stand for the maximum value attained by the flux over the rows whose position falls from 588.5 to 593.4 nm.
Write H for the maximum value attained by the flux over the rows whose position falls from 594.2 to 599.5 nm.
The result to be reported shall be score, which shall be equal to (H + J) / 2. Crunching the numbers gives 333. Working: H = 339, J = 327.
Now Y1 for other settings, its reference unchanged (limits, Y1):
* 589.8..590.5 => 589.893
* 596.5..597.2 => 596.586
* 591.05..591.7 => 591.661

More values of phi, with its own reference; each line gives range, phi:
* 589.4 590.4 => 590.300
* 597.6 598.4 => 598.375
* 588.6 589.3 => 589.214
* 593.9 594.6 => 594.529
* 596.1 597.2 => 596.586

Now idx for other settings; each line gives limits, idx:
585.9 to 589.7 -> 586.777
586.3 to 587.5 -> 586.777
